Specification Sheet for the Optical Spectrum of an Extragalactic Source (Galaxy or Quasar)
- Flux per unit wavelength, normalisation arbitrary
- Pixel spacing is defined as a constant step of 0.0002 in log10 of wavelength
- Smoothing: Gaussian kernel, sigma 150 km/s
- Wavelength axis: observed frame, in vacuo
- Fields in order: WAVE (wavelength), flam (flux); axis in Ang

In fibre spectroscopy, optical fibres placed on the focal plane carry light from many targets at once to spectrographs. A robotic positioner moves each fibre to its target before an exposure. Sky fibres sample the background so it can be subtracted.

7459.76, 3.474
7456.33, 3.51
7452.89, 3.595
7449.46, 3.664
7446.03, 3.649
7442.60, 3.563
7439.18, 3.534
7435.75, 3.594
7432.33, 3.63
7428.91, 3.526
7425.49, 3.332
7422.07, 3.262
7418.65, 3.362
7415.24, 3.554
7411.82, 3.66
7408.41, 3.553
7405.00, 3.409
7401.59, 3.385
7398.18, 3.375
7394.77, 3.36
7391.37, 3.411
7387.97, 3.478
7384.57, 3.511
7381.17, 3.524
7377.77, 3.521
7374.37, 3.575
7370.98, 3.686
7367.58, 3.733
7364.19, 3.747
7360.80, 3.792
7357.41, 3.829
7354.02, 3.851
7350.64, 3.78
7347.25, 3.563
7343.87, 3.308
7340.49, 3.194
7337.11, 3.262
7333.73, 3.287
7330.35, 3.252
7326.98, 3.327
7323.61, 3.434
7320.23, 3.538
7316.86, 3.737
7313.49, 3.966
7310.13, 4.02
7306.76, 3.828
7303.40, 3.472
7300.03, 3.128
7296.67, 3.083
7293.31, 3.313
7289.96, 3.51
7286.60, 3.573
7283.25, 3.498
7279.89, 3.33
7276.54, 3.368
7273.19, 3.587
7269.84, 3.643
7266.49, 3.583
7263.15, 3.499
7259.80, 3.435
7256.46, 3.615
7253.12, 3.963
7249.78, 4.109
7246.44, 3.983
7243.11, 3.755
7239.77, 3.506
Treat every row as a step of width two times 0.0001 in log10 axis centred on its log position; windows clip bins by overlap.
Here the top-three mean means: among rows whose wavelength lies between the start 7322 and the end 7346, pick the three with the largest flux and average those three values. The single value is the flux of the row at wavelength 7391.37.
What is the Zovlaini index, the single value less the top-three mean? 0.1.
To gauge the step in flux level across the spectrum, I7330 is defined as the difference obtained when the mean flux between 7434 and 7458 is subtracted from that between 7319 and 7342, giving -0.26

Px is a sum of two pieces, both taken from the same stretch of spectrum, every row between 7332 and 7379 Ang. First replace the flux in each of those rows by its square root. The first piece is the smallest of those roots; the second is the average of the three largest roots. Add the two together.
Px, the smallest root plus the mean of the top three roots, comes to 3.74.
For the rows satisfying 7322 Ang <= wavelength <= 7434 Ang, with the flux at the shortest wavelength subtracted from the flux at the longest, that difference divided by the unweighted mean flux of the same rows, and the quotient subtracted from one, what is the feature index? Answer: 0.94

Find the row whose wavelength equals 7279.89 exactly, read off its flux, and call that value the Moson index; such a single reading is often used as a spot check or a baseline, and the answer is 3.33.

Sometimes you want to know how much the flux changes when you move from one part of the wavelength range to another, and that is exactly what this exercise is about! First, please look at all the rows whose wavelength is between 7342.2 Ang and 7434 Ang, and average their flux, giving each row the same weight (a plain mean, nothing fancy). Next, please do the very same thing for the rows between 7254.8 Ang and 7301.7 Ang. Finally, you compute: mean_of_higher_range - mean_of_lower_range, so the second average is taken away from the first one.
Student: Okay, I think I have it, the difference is 0.10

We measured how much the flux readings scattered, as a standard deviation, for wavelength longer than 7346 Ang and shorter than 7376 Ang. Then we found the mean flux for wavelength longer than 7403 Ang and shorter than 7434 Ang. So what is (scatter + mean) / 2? 1.79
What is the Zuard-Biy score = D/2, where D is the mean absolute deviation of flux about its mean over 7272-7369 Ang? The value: 0.11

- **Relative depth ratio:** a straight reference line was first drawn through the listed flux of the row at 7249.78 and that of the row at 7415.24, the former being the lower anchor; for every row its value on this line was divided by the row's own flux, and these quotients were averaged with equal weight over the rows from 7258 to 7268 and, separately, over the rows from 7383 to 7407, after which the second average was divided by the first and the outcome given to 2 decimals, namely 0.91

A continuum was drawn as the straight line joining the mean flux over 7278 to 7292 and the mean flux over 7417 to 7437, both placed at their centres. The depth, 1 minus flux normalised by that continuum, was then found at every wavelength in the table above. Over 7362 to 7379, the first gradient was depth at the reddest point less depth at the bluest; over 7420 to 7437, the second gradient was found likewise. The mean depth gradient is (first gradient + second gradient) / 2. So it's -0.02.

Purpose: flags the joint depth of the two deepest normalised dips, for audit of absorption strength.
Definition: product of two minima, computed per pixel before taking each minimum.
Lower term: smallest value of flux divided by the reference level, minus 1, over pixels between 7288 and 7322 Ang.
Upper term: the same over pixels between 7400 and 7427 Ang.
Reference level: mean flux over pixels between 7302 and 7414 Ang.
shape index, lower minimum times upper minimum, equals 0.011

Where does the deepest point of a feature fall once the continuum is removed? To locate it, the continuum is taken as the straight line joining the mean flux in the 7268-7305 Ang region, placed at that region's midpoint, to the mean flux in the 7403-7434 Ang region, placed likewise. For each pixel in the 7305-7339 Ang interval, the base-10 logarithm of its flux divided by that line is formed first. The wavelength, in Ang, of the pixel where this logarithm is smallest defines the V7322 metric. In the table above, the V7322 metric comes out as 7330.35 Ang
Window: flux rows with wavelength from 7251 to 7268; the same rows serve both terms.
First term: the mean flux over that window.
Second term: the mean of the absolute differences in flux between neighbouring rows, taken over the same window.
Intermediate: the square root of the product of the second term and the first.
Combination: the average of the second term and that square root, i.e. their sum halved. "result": 0.48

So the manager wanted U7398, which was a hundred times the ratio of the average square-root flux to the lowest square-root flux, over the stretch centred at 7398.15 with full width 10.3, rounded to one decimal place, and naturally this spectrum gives 100.2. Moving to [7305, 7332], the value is 105.7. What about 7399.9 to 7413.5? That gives 101.7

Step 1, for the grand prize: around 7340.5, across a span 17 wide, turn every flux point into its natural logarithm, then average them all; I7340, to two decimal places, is 1.20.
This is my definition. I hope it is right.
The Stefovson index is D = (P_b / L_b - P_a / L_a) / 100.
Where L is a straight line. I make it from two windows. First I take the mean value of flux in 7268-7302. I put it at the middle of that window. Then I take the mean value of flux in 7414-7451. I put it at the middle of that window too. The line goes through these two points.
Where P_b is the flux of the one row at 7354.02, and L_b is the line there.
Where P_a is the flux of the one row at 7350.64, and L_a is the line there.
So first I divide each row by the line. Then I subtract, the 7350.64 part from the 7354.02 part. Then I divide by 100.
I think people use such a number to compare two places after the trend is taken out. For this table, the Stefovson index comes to 0.0002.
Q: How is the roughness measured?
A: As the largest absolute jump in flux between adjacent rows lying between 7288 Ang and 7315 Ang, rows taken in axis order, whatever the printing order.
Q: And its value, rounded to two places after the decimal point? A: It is 0.36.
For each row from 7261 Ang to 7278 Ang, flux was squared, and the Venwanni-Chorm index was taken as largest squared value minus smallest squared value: 1.9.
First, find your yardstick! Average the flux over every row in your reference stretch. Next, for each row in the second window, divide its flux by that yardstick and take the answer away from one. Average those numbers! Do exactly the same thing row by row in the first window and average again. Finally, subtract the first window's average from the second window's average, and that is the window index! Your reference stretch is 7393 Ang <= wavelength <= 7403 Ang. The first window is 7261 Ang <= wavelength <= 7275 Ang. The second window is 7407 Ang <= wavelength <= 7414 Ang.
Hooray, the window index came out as -0.01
